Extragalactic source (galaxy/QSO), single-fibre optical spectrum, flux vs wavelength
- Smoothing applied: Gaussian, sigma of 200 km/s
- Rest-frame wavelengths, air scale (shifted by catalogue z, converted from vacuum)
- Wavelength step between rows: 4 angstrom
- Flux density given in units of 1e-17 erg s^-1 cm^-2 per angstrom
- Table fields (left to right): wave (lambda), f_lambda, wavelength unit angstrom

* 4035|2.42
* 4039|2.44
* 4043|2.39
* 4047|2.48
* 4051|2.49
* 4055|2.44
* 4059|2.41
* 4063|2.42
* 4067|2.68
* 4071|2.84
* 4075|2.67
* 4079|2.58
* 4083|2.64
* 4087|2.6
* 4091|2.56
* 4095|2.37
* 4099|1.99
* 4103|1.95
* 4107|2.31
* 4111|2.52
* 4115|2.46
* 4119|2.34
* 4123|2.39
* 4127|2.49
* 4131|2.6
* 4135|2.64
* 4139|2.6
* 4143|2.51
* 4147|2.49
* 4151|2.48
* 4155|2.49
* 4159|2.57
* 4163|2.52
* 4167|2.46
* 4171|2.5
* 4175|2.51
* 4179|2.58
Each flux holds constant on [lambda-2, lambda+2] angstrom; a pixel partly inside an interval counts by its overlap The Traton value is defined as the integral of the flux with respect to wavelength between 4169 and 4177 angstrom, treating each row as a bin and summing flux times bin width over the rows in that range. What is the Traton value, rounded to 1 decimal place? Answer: 20.0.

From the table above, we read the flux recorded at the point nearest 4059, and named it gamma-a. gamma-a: 2.41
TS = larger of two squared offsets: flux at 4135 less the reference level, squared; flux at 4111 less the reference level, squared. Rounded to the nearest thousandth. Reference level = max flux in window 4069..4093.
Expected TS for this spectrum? 0.102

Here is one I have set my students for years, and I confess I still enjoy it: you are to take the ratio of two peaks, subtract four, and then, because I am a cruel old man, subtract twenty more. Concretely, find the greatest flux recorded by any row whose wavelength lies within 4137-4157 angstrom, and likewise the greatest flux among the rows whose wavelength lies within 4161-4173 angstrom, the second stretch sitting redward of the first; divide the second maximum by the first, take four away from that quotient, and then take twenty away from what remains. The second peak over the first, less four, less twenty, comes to -23.0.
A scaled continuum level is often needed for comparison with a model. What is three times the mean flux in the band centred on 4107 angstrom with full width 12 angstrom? 6.78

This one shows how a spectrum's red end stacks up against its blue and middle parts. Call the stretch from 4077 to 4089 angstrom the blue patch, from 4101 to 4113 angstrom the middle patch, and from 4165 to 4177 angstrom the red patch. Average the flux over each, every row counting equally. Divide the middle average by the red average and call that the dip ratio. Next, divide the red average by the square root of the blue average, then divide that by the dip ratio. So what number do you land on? 1.70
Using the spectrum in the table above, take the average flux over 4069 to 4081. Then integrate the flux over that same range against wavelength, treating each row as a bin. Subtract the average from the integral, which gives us 29.7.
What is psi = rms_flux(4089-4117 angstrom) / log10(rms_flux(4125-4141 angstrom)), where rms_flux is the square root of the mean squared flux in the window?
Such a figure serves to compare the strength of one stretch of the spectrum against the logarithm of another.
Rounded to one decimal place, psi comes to 5.6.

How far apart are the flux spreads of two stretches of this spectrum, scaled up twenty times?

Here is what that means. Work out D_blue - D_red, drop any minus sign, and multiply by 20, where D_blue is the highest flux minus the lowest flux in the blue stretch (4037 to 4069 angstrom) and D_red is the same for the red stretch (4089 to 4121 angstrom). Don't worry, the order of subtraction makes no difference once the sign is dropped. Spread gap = 6.4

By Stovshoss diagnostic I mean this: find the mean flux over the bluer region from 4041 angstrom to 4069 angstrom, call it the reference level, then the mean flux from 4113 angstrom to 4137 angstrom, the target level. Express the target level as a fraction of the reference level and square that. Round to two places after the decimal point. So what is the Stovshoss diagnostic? 1.01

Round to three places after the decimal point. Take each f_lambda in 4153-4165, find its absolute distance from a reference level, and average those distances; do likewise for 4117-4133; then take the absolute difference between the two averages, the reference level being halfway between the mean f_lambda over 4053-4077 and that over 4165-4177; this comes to 0.081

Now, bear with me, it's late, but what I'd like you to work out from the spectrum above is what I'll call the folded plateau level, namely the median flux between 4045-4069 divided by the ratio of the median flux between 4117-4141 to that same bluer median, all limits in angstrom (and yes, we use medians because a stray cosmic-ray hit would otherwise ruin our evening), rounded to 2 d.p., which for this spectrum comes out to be 2.38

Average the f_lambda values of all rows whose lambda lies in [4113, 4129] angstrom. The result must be 2.42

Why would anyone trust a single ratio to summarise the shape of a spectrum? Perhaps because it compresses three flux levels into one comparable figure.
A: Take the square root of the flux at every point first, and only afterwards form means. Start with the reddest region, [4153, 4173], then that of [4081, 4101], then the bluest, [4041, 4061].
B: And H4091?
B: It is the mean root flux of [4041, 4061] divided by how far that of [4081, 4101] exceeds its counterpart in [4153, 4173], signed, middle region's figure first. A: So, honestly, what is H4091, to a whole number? -60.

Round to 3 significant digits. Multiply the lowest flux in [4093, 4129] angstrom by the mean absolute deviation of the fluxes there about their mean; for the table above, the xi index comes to 0.299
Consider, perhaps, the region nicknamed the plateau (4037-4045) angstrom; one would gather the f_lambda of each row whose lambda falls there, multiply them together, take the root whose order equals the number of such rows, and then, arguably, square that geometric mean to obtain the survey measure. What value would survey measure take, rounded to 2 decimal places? 5.83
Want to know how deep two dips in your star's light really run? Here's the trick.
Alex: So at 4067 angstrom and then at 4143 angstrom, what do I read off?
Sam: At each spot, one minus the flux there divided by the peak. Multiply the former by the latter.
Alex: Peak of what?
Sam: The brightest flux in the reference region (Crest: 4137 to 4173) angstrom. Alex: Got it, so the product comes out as -0.0011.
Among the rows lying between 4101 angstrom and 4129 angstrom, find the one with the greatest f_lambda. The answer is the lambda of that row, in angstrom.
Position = 4111 angstrom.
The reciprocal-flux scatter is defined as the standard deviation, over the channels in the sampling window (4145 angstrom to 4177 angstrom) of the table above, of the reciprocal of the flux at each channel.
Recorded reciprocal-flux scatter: 0.005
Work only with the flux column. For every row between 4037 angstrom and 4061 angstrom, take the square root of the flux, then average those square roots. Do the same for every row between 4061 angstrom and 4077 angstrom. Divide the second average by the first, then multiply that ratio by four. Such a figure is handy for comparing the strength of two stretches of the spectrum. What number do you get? 4.17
